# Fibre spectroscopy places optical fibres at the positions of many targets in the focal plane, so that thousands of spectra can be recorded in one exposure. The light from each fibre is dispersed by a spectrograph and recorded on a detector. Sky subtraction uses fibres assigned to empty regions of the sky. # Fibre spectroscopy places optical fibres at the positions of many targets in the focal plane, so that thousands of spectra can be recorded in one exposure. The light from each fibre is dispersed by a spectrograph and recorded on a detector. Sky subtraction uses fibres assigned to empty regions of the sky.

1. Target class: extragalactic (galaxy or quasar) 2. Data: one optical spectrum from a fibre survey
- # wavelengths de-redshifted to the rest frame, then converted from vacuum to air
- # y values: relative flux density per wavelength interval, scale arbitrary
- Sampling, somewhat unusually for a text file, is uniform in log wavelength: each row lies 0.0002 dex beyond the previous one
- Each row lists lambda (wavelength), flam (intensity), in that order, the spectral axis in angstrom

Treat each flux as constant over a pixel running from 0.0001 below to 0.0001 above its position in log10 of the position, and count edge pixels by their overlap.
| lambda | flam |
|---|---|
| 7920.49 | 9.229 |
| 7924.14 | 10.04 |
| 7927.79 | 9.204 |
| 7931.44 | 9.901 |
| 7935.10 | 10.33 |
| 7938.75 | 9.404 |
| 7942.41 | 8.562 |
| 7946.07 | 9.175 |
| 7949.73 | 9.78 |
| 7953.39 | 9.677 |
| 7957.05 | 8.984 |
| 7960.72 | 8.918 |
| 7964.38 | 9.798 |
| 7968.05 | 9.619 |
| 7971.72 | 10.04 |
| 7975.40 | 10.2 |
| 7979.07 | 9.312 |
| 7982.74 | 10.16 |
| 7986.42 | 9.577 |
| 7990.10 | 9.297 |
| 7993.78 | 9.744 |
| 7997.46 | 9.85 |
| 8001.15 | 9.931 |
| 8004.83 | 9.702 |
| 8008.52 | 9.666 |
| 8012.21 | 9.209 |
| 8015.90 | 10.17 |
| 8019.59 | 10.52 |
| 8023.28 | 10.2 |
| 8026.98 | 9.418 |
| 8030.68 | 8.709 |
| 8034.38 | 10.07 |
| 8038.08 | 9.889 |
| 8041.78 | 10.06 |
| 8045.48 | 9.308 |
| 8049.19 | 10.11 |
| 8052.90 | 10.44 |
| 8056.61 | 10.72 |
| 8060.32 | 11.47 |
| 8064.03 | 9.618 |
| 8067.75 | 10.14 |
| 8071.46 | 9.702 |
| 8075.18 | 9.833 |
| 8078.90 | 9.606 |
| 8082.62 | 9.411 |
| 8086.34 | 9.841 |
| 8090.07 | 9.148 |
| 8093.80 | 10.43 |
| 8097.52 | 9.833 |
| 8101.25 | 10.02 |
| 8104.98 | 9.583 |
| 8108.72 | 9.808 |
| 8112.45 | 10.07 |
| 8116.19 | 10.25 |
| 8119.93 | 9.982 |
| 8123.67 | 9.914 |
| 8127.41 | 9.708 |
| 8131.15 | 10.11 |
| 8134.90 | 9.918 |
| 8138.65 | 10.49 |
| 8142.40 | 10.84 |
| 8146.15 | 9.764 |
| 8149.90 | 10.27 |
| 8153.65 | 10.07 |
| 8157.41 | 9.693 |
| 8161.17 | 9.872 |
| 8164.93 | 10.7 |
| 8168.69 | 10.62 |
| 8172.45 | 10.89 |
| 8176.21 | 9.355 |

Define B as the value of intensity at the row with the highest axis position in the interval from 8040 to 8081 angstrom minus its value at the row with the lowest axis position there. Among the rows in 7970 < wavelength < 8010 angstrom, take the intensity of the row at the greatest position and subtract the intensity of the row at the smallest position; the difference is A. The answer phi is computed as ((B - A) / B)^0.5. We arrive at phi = 0.4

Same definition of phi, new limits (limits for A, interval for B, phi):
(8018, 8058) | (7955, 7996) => 0.9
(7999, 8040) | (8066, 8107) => 1.0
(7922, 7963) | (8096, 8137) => 3.8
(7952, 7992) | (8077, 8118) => 1.3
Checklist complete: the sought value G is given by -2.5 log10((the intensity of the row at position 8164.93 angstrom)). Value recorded -2.57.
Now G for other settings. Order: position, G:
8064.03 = -2.46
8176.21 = -2.43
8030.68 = -2.35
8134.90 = -2.49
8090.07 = -2.40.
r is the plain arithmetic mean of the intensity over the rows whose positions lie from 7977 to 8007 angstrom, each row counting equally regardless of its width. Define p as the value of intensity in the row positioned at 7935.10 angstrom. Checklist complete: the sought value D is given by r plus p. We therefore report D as 20.0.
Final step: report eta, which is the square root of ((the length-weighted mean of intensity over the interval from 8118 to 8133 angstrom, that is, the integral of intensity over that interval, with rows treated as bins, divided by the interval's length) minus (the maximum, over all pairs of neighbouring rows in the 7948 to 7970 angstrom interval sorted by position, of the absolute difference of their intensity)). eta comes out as 3.01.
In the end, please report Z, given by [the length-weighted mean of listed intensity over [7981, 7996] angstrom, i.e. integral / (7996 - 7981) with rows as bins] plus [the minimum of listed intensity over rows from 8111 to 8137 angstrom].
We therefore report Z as 19.4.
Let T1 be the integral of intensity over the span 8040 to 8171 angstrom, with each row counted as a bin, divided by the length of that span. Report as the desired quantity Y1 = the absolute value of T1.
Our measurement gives 10.0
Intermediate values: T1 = 10.0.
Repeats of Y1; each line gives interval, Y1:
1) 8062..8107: 9.8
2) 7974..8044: 9.8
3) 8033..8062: 10.3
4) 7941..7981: 9.5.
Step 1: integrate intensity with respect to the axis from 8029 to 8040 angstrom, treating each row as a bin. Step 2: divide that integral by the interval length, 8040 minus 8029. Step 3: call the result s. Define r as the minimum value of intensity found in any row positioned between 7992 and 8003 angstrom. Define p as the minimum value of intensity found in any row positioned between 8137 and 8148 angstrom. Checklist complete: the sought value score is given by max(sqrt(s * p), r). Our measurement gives 9.7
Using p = 9.764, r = 9.744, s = 9.6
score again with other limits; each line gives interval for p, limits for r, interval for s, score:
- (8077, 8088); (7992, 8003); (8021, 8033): 9.7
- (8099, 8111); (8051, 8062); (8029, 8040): 10.4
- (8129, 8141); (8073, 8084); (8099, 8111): 9.9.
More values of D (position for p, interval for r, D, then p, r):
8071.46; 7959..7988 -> 19.4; 9.702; 9.7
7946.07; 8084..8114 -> 19.0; 9.175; 9.8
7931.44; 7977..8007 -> 19.6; 9.901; 9.7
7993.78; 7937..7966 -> 19.0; 9.744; 9.3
